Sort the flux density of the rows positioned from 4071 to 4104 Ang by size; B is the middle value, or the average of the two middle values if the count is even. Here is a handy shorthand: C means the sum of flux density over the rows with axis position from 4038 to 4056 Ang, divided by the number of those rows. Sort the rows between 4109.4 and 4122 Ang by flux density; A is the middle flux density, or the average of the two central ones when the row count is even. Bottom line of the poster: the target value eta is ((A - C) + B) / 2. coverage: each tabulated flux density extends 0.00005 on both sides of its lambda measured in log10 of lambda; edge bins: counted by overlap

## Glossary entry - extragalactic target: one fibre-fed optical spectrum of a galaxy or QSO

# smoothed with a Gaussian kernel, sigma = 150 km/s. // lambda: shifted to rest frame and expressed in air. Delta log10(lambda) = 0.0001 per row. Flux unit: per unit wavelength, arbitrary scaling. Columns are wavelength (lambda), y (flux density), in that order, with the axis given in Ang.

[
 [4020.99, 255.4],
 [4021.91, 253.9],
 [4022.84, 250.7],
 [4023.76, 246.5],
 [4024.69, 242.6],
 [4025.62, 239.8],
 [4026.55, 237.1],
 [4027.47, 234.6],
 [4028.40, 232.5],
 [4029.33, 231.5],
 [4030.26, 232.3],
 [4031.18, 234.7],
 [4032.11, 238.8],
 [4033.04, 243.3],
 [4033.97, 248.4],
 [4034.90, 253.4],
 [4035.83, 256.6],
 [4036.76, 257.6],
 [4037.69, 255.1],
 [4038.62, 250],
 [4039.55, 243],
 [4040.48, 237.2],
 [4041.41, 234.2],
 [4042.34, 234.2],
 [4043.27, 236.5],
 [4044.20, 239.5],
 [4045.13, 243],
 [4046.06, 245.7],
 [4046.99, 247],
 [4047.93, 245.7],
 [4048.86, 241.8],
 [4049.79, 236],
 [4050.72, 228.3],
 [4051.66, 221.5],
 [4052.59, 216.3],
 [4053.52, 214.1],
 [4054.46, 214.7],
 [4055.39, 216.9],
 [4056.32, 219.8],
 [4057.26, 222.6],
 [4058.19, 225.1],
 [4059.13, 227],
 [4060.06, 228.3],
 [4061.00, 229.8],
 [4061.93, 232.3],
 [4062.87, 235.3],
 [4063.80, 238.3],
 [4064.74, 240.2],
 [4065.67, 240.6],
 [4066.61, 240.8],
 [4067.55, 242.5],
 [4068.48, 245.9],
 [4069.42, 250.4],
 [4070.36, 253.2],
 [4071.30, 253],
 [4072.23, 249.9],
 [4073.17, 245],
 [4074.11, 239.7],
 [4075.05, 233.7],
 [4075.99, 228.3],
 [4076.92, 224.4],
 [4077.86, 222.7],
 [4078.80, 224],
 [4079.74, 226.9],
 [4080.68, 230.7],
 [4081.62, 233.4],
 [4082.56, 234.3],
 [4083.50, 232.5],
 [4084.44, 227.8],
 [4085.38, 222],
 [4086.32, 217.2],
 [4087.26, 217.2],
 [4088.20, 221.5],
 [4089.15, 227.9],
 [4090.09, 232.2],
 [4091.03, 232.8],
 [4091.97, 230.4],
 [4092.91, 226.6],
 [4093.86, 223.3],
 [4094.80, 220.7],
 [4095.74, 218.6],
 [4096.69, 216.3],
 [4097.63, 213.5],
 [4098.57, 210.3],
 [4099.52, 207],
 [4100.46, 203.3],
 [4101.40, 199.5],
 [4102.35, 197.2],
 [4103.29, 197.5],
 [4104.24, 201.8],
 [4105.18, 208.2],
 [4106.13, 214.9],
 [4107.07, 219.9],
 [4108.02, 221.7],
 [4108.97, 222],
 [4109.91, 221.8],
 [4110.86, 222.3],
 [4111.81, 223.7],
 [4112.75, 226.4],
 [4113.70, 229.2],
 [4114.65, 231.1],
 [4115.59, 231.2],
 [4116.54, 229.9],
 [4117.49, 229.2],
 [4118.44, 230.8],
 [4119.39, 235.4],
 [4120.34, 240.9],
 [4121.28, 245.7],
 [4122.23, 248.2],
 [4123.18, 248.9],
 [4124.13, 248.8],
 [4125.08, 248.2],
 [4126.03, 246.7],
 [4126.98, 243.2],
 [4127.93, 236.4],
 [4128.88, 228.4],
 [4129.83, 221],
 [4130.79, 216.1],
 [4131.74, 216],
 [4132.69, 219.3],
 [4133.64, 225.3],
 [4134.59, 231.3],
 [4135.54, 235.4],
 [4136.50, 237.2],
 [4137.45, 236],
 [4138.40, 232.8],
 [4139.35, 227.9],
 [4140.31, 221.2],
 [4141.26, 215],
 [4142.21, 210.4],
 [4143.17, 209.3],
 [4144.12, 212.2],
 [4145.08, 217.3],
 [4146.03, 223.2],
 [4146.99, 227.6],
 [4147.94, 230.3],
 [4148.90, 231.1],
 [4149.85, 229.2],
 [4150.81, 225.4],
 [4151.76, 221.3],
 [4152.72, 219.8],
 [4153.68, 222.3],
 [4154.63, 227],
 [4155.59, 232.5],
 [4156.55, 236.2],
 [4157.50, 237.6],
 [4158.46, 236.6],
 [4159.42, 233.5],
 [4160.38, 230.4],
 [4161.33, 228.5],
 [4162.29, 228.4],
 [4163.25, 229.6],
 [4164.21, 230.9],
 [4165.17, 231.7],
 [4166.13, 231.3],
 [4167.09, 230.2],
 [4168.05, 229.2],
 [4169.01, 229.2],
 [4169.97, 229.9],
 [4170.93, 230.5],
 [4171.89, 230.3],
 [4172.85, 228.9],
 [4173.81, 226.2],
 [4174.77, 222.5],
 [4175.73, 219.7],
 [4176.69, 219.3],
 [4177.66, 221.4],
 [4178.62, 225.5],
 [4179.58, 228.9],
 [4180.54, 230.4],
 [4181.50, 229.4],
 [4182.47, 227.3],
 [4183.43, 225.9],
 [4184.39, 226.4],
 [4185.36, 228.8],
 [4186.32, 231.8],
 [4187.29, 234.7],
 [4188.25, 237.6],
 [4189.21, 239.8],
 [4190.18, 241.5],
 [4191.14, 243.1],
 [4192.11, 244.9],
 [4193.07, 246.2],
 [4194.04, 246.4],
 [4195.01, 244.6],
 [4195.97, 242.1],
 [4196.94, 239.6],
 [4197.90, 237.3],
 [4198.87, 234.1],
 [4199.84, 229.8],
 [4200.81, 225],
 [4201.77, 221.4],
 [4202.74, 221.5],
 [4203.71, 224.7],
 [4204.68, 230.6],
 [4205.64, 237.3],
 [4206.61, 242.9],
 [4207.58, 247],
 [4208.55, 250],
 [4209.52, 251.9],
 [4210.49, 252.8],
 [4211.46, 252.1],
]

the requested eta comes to 110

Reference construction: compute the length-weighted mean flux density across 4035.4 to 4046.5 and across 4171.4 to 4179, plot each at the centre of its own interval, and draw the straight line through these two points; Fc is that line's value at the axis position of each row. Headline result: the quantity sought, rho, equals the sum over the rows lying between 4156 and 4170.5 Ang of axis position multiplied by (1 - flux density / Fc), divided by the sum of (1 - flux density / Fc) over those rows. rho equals 4162.2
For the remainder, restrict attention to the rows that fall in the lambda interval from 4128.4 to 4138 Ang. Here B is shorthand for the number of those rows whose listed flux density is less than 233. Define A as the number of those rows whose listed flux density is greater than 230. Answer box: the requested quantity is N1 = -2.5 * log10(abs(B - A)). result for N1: -1.2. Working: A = 4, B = 7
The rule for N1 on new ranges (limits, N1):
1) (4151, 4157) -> -1.2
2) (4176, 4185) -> -2.3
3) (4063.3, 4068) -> -1.7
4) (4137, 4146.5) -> -2.1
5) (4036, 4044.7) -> -2.4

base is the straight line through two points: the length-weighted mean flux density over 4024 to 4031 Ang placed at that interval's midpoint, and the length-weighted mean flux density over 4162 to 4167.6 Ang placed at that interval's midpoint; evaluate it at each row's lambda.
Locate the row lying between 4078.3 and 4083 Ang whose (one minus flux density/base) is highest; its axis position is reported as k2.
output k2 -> 4078.80 Ang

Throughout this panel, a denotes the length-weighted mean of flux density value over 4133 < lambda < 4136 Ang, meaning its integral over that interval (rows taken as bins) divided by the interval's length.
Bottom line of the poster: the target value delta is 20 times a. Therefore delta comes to 4609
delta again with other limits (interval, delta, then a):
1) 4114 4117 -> 4617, 231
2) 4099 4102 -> 4058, 203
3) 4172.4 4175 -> 4527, 226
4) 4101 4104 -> 3959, 198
